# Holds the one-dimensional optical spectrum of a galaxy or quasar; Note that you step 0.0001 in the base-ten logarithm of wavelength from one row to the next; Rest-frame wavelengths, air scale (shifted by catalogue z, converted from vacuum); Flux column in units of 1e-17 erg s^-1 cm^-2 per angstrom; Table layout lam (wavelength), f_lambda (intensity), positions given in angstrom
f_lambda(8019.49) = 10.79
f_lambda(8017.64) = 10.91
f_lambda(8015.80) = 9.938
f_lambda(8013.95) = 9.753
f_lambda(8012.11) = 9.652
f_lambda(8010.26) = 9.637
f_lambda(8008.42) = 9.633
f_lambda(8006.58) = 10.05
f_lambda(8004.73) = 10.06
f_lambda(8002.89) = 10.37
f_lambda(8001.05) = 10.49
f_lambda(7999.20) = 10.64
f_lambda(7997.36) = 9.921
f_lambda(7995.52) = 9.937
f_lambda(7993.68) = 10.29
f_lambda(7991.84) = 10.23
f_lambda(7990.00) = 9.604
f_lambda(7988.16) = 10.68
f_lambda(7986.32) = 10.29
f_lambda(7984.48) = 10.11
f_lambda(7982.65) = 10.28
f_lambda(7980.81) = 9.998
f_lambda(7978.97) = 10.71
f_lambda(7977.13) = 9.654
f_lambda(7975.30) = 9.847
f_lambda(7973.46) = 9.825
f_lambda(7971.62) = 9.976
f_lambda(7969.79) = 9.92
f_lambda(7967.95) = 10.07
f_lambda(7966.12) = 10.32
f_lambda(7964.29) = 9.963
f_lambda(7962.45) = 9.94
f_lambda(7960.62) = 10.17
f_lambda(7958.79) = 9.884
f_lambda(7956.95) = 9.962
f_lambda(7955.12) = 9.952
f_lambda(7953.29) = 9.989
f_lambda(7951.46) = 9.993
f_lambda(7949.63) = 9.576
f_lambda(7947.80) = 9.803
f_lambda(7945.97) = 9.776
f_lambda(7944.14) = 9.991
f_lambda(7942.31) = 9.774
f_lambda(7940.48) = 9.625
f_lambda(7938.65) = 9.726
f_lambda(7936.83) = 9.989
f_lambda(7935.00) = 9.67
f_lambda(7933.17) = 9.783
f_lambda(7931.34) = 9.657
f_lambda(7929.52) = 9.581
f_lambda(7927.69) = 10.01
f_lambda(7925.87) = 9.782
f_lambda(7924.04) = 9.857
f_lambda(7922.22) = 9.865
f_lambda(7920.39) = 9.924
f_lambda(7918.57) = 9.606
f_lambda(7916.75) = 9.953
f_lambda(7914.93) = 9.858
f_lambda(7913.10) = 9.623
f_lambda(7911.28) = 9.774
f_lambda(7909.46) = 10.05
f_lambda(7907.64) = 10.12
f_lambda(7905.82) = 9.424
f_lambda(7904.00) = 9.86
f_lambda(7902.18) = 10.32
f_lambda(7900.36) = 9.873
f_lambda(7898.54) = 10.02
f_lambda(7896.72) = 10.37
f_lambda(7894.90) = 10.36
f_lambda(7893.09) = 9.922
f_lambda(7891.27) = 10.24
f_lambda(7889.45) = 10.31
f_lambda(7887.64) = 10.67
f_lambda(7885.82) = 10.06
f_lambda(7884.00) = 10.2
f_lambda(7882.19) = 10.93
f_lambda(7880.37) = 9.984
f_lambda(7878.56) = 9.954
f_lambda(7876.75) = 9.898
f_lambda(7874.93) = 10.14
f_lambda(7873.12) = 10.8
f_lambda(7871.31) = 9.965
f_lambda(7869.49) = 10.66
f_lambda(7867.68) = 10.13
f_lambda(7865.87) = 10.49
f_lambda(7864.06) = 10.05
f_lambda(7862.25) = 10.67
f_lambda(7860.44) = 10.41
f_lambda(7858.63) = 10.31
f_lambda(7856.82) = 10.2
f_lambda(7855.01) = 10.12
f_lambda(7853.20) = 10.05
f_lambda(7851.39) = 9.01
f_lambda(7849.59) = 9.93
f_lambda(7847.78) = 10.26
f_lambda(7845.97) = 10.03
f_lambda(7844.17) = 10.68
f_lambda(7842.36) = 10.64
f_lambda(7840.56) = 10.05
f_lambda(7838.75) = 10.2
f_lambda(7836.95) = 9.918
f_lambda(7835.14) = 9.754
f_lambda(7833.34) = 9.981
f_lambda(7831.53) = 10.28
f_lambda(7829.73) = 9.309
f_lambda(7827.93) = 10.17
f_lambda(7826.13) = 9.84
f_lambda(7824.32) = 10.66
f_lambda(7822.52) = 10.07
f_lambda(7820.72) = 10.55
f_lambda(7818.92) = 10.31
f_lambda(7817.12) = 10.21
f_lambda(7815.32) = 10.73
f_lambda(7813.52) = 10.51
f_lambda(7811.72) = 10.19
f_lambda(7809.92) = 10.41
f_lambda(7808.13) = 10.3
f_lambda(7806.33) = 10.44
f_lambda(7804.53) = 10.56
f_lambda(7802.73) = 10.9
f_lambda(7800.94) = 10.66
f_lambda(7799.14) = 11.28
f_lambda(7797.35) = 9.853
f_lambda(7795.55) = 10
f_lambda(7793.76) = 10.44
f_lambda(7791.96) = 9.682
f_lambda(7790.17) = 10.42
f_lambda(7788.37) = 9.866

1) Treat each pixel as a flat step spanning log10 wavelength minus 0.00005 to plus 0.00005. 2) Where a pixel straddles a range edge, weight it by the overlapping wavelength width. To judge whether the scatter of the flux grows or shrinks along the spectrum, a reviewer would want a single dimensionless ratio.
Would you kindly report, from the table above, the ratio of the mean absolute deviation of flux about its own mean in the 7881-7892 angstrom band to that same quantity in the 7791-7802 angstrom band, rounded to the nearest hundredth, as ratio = 0.56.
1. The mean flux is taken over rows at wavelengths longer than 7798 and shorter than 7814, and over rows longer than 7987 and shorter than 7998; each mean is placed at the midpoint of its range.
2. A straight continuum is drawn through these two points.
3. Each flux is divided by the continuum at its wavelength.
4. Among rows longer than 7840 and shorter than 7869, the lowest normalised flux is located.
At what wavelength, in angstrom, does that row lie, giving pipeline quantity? 7851.39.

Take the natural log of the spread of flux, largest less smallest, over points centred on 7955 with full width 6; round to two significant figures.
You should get -3.3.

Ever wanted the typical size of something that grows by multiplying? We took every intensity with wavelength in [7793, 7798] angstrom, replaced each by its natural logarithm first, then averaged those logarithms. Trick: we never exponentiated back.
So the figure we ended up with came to 2.31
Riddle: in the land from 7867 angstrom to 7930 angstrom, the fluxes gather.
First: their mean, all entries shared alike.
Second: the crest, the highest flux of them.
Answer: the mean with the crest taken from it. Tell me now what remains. -0.87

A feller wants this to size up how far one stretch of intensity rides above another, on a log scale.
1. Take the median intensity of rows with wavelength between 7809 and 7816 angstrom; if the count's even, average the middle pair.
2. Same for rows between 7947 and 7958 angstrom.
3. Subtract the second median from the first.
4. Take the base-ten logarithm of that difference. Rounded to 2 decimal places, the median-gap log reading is -0.30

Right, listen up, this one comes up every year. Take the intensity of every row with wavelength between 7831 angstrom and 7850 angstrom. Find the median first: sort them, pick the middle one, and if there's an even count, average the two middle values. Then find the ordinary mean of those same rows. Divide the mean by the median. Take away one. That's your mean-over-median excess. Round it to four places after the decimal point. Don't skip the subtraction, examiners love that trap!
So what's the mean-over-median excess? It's 0.0106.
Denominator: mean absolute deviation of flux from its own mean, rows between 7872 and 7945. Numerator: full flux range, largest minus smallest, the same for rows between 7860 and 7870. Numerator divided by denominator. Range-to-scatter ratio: 2.6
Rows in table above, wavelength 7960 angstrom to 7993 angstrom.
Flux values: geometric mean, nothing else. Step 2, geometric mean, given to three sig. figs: 10.1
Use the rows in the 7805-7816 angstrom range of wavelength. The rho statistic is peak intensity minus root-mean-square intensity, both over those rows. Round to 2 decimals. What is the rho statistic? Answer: 0.30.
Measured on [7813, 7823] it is 0.33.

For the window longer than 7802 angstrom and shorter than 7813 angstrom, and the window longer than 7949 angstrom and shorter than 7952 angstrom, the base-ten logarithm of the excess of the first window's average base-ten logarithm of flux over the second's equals -1.5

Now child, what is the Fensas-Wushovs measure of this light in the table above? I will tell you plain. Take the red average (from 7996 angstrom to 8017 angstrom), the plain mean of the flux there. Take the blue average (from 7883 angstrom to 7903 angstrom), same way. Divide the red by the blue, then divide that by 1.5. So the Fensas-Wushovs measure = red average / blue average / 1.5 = 0.654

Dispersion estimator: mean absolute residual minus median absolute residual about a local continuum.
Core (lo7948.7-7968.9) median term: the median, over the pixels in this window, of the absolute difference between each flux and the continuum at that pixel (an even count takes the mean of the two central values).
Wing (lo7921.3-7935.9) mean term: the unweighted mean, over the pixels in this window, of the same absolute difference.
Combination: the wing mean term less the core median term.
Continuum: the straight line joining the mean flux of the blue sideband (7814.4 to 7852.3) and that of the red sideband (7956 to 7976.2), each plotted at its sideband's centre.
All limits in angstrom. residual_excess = 0.20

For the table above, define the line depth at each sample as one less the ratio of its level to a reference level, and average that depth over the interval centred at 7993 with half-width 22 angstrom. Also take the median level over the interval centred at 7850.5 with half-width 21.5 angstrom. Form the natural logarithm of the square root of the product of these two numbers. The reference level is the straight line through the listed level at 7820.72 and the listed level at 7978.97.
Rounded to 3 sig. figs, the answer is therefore -0.240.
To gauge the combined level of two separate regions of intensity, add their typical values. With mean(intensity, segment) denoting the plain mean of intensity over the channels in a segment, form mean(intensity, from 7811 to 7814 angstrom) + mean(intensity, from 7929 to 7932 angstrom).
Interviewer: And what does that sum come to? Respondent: 19.97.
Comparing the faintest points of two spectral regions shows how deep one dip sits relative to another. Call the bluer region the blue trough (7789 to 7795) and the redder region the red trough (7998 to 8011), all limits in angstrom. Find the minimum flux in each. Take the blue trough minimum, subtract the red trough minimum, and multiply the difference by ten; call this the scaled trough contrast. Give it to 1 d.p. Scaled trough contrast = 0.5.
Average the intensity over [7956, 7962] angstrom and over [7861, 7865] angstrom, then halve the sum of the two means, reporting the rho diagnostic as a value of 10.2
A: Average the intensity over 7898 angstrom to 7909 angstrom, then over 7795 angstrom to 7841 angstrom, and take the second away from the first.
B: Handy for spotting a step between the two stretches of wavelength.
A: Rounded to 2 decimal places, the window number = -0.34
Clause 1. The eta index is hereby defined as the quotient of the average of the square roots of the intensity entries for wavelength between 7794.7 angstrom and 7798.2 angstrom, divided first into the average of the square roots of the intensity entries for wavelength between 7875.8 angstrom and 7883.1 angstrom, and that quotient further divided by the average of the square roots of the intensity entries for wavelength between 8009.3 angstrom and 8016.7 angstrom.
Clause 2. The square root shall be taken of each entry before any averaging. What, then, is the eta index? 0.325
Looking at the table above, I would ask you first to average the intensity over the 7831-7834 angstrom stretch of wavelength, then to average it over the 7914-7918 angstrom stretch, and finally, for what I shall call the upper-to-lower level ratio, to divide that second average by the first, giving 0.98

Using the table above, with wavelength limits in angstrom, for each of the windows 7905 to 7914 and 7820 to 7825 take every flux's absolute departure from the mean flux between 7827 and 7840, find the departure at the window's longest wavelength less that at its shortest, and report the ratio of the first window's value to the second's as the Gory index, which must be -1.8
